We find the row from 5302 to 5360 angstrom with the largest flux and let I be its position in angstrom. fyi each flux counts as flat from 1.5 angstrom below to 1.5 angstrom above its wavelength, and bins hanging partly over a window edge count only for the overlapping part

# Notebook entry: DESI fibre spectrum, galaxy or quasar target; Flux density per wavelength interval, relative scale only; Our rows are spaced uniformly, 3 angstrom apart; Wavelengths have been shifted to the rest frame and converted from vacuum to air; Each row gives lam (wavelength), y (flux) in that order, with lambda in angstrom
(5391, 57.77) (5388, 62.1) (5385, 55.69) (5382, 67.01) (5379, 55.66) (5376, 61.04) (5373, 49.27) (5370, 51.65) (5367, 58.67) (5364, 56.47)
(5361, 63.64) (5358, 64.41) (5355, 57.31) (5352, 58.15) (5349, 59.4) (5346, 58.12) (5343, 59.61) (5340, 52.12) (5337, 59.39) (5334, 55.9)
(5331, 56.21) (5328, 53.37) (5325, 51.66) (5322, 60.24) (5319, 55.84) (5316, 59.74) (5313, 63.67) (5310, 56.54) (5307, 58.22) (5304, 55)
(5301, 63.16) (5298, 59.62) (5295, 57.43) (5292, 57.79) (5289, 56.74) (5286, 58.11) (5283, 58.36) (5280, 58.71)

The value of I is 5358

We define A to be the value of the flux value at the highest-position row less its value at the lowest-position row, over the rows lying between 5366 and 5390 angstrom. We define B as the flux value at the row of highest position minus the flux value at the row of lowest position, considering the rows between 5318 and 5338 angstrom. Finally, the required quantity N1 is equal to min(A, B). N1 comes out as 3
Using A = 3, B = 4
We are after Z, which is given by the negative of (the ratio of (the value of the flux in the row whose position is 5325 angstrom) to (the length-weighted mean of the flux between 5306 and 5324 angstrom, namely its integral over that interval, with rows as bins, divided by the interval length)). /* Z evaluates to -0.88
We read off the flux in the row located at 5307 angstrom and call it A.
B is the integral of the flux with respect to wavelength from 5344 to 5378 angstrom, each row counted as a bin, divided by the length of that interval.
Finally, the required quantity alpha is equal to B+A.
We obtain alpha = 116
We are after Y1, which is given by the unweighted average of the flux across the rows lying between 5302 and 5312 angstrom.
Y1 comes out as 56.6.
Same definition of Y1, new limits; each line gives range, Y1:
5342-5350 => 59.0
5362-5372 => 55.6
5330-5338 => 57.2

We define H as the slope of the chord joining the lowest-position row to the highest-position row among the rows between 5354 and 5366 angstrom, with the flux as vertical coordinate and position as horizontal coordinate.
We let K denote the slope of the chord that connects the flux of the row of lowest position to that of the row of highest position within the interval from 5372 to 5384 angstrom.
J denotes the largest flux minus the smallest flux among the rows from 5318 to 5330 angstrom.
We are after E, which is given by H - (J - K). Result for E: -6.7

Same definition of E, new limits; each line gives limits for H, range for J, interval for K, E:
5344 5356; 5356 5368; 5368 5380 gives -7.6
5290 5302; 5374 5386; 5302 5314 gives -9.8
